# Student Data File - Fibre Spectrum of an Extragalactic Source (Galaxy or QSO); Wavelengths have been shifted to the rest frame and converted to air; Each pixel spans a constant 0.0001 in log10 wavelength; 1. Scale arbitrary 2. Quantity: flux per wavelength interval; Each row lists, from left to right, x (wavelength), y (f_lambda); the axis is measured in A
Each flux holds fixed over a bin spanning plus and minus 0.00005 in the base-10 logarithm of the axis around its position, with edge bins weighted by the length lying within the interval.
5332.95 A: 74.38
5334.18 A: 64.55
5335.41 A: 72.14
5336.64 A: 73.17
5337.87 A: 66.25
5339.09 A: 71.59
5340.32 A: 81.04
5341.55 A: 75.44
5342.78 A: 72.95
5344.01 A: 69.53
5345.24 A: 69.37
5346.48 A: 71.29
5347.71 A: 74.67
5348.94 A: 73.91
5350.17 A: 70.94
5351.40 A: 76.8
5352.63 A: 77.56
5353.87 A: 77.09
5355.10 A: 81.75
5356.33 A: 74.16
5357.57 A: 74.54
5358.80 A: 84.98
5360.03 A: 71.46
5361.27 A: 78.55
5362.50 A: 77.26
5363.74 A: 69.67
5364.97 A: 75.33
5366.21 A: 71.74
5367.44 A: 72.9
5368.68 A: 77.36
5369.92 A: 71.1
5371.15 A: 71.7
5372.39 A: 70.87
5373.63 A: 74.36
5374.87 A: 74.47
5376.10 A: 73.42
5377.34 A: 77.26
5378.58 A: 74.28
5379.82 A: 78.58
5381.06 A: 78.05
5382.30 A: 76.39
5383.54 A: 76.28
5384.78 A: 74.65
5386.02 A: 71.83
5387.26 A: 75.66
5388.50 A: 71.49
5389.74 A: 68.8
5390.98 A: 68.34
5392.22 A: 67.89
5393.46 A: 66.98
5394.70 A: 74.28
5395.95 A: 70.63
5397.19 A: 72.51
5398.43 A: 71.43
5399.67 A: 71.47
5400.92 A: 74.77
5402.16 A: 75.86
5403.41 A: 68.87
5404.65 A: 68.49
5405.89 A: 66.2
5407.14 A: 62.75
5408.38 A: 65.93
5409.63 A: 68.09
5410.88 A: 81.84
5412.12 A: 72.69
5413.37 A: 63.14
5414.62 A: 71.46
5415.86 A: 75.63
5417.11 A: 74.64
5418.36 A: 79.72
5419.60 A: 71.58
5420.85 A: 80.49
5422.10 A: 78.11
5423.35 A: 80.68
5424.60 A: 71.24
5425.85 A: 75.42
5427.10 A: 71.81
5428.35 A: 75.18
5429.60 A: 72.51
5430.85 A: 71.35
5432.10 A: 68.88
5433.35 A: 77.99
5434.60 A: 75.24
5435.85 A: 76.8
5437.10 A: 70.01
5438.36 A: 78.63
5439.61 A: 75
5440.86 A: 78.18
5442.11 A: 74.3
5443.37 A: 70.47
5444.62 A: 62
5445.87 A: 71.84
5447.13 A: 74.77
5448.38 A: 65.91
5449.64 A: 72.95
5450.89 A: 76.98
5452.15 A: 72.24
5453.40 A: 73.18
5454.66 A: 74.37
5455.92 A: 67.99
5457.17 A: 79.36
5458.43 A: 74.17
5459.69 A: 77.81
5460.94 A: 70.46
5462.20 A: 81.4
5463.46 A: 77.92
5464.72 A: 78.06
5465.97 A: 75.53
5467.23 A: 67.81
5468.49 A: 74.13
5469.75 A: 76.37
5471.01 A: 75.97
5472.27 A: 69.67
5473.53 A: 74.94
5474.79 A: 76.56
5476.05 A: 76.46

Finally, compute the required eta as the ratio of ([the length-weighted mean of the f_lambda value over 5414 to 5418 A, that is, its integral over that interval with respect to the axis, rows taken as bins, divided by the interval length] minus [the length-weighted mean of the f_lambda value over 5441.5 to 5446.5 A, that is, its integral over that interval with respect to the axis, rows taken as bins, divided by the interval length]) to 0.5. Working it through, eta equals 9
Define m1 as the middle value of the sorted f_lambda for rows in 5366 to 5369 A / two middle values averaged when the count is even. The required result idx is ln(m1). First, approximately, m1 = 72.9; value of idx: 4.29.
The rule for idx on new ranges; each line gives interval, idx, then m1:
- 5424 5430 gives 4.28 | 72.5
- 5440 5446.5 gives 4.27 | 71.8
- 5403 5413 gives 4.22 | 68.3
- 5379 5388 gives 4.33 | 76.3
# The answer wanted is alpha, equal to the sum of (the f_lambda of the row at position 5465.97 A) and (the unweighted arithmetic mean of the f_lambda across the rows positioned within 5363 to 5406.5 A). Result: 148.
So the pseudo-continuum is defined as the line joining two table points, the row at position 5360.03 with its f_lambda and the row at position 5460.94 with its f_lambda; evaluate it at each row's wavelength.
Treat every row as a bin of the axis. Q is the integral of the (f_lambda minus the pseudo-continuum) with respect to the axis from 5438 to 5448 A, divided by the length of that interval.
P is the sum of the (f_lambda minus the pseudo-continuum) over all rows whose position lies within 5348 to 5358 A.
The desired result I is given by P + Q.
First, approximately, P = 35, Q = 2.19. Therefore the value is 37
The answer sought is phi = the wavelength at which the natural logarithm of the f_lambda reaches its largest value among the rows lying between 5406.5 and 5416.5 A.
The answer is 5410.88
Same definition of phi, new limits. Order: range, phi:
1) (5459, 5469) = 5462.20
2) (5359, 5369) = 5361.27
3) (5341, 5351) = 5341.55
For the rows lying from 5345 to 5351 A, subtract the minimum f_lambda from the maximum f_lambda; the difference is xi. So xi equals 5.3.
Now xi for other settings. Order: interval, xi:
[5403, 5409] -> 6.1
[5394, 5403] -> 5.2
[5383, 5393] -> 8.4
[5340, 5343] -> 8.1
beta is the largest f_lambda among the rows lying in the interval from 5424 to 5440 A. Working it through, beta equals 78.63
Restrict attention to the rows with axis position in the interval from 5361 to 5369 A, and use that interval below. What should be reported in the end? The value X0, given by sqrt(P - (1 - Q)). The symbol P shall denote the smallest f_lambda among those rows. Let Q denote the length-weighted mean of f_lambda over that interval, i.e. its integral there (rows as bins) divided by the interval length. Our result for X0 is 12.0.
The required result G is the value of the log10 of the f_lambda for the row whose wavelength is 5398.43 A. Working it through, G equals 1.85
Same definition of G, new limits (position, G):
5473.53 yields 1.87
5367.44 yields 1.86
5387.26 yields 1.88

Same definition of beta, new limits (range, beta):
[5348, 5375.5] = 84.98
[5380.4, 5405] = 78.05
